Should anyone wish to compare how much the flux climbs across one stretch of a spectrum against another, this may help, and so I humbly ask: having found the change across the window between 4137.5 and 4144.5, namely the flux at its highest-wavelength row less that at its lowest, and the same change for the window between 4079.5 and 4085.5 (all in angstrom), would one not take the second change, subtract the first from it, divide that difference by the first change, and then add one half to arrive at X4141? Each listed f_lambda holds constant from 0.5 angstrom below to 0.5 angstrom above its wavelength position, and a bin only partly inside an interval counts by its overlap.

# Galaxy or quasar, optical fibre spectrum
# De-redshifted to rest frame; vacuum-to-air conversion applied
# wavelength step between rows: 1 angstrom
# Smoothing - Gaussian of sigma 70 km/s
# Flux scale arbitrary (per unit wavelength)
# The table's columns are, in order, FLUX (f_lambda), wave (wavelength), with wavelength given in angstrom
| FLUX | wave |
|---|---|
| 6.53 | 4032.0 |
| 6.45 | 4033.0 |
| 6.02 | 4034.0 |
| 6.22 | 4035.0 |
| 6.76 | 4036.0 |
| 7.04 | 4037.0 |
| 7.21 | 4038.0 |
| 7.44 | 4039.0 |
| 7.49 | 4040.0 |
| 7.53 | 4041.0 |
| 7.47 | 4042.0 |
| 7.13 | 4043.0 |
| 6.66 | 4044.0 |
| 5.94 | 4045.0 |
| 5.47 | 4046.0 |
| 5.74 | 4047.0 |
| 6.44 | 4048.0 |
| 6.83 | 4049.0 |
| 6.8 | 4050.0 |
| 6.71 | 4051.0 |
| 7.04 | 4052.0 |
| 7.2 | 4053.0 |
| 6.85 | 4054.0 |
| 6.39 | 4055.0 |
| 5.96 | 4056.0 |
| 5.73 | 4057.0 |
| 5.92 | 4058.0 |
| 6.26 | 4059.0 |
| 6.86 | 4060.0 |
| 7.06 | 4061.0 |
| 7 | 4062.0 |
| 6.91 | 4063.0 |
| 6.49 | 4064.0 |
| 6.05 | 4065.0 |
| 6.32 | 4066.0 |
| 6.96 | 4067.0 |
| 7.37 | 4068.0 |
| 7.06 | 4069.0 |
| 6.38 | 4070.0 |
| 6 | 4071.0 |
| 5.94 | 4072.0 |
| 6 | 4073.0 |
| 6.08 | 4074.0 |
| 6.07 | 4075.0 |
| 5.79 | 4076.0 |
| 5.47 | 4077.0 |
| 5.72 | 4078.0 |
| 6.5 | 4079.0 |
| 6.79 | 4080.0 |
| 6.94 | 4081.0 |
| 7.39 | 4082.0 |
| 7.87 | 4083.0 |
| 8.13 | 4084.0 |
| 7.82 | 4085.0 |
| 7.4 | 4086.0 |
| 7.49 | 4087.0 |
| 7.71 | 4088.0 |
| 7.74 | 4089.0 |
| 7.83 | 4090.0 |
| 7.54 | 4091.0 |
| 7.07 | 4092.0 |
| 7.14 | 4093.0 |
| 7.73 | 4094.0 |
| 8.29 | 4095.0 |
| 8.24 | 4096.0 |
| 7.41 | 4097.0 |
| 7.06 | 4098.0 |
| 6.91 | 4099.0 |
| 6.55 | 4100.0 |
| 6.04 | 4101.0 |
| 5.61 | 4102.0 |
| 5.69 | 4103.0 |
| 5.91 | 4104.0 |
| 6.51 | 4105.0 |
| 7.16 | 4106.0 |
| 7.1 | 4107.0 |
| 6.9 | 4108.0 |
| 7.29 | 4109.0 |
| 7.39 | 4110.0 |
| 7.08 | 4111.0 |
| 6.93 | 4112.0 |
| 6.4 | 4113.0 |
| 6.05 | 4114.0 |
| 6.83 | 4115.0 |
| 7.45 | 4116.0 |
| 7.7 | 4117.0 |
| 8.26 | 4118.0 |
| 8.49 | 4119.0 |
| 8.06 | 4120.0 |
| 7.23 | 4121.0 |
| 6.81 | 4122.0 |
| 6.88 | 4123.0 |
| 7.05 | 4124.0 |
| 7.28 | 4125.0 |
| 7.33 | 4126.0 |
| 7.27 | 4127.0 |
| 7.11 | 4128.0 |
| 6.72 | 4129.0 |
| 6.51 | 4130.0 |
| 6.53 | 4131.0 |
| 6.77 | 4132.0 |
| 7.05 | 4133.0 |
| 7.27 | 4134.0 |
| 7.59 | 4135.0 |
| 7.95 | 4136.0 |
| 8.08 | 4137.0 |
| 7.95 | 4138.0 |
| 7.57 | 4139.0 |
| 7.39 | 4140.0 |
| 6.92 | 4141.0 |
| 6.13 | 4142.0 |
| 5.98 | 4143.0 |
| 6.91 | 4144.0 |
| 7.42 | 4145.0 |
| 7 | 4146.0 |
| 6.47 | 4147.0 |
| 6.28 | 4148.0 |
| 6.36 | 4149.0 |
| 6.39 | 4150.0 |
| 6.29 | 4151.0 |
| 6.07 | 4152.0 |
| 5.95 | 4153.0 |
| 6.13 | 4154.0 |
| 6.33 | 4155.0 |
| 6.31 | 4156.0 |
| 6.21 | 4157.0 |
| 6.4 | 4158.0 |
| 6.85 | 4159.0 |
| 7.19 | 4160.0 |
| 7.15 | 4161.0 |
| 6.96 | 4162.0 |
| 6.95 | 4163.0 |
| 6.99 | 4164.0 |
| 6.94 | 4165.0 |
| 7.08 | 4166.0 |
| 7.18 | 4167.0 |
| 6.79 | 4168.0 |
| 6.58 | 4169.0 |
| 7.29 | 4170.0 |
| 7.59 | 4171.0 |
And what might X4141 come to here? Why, -1.5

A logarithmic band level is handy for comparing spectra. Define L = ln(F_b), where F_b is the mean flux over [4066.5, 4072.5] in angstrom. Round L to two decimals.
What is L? 1.89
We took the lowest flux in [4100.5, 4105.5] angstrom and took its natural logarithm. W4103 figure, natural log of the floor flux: 1.72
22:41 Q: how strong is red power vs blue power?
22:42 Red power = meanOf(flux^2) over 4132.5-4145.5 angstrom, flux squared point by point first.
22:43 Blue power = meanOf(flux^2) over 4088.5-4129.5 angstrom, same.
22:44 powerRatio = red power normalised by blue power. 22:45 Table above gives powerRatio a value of 1.03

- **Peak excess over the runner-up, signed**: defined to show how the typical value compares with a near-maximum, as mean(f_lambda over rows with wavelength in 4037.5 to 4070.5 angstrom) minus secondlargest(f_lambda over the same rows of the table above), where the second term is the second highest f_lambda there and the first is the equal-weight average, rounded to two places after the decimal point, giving -0.80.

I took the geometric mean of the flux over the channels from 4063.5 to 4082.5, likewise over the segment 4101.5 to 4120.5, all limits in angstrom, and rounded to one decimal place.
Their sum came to 13.3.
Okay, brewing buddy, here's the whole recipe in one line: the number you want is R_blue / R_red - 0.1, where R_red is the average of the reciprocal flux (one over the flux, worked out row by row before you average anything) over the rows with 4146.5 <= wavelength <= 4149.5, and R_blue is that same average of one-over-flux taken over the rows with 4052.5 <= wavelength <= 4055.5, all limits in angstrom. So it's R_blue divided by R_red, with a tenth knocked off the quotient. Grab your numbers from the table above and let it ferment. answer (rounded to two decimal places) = 0.84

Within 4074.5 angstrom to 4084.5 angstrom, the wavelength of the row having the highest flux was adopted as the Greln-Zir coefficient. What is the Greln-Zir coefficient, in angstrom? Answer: 4084.0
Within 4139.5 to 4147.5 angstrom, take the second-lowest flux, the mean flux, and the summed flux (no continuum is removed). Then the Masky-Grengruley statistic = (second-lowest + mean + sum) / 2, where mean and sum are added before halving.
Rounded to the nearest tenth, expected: 33.6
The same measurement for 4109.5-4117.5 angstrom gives 34.6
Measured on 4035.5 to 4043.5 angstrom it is 36.2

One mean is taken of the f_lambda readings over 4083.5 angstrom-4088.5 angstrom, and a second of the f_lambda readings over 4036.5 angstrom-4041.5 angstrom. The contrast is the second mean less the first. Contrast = -0.37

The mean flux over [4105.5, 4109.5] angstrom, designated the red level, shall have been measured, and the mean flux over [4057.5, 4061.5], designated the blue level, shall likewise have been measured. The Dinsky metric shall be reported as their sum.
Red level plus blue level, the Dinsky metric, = 13.6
